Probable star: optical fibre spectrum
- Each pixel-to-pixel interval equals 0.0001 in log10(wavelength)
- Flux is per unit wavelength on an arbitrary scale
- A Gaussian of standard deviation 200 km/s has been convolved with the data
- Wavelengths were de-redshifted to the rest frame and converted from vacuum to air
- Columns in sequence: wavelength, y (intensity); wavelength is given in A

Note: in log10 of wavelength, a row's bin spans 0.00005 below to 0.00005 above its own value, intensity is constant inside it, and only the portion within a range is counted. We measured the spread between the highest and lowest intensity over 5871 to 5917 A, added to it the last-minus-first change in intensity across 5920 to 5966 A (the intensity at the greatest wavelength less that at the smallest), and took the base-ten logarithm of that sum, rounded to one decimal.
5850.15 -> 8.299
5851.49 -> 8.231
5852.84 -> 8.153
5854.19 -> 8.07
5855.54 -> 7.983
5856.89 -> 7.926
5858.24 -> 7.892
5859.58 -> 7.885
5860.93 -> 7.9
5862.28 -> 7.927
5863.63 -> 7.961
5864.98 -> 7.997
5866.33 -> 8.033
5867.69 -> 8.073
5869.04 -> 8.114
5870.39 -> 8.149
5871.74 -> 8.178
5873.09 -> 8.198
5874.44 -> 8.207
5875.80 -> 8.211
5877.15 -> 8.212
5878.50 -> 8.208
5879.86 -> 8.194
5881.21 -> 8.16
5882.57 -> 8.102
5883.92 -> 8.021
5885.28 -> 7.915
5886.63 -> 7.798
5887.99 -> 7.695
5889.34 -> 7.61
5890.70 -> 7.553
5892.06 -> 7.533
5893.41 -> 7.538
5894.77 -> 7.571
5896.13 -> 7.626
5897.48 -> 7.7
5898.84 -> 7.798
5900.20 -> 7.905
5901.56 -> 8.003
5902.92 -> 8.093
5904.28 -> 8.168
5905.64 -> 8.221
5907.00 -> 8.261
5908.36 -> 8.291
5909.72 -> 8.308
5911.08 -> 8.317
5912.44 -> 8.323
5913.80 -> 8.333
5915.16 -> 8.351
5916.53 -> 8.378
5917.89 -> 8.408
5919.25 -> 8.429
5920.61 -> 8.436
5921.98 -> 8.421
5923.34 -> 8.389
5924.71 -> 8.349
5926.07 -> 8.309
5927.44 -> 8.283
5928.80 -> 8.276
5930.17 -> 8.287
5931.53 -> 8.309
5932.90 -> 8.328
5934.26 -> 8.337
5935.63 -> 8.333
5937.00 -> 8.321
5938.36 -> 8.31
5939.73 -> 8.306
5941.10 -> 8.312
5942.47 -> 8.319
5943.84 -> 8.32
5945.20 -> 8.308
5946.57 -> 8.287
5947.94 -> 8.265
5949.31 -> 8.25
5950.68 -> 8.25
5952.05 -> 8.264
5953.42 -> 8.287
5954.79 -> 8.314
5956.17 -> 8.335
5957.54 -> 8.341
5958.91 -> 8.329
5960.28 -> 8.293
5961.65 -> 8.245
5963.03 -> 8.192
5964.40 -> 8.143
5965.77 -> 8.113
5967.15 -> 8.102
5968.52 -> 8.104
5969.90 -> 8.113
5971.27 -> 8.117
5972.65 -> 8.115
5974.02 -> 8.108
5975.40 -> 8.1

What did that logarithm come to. -0.3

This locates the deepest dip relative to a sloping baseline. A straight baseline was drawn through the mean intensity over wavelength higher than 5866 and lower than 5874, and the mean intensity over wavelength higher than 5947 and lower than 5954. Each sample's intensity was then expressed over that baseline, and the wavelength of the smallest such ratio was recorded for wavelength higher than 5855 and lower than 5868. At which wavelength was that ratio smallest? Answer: 5859.58 A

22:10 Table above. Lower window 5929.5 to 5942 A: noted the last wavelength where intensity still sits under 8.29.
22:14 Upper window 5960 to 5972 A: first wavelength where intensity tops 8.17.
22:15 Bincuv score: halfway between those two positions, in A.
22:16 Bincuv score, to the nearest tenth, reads 5945.2 A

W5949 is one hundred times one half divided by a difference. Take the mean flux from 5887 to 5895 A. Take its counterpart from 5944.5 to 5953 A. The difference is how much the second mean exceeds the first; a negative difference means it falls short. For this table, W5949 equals 73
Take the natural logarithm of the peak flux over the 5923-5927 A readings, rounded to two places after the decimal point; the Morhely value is 2.13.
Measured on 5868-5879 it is 2.11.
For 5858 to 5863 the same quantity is 2.07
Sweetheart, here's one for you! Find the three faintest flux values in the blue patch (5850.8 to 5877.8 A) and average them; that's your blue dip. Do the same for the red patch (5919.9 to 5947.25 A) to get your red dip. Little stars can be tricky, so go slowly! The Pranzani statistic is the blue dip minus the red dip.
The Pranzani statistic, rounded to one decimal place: -0.4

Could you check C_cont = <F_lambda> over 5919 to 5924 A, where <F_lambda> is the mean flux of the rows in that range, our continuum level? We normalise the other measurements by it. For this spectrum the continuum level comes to 8.42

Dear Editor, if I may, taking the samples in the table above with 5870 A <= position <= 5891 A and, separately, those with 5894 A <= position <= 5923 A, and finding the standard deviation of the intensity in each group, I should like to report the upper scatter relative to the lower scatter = 1.2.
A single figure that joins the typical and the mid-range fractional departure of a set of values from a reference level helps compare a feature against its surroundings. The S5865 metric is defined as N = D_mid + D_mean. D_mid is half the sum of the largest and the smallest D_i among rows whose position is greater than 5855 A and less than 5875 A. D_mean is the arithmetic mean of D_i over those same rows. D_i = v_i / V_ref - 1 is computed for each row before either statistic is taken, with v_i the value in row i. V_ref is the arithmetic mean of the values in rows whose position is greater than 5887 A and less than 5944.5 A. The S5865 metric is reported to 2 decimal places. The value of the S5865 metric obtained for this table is -0.03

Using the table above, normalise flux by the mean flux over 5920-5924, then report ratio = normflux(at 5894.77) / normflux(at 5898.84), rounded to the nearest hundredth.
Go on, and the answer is 0.97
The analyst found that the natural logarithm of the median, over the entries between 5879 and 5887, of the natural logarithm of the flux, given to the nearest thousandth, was 0.736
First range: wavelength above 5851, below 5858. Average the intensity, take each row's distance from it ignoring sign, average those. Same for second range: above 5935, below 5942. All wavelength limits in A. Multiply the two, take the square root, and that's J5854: 0.028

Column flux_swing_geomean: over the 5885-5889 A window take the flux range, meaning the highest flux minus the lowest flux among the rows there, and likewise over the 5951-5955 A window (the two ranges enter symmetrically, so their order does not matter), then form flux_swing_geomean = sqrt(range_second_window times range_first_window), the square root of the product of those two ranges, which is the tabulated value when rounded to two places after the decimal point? 0.10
